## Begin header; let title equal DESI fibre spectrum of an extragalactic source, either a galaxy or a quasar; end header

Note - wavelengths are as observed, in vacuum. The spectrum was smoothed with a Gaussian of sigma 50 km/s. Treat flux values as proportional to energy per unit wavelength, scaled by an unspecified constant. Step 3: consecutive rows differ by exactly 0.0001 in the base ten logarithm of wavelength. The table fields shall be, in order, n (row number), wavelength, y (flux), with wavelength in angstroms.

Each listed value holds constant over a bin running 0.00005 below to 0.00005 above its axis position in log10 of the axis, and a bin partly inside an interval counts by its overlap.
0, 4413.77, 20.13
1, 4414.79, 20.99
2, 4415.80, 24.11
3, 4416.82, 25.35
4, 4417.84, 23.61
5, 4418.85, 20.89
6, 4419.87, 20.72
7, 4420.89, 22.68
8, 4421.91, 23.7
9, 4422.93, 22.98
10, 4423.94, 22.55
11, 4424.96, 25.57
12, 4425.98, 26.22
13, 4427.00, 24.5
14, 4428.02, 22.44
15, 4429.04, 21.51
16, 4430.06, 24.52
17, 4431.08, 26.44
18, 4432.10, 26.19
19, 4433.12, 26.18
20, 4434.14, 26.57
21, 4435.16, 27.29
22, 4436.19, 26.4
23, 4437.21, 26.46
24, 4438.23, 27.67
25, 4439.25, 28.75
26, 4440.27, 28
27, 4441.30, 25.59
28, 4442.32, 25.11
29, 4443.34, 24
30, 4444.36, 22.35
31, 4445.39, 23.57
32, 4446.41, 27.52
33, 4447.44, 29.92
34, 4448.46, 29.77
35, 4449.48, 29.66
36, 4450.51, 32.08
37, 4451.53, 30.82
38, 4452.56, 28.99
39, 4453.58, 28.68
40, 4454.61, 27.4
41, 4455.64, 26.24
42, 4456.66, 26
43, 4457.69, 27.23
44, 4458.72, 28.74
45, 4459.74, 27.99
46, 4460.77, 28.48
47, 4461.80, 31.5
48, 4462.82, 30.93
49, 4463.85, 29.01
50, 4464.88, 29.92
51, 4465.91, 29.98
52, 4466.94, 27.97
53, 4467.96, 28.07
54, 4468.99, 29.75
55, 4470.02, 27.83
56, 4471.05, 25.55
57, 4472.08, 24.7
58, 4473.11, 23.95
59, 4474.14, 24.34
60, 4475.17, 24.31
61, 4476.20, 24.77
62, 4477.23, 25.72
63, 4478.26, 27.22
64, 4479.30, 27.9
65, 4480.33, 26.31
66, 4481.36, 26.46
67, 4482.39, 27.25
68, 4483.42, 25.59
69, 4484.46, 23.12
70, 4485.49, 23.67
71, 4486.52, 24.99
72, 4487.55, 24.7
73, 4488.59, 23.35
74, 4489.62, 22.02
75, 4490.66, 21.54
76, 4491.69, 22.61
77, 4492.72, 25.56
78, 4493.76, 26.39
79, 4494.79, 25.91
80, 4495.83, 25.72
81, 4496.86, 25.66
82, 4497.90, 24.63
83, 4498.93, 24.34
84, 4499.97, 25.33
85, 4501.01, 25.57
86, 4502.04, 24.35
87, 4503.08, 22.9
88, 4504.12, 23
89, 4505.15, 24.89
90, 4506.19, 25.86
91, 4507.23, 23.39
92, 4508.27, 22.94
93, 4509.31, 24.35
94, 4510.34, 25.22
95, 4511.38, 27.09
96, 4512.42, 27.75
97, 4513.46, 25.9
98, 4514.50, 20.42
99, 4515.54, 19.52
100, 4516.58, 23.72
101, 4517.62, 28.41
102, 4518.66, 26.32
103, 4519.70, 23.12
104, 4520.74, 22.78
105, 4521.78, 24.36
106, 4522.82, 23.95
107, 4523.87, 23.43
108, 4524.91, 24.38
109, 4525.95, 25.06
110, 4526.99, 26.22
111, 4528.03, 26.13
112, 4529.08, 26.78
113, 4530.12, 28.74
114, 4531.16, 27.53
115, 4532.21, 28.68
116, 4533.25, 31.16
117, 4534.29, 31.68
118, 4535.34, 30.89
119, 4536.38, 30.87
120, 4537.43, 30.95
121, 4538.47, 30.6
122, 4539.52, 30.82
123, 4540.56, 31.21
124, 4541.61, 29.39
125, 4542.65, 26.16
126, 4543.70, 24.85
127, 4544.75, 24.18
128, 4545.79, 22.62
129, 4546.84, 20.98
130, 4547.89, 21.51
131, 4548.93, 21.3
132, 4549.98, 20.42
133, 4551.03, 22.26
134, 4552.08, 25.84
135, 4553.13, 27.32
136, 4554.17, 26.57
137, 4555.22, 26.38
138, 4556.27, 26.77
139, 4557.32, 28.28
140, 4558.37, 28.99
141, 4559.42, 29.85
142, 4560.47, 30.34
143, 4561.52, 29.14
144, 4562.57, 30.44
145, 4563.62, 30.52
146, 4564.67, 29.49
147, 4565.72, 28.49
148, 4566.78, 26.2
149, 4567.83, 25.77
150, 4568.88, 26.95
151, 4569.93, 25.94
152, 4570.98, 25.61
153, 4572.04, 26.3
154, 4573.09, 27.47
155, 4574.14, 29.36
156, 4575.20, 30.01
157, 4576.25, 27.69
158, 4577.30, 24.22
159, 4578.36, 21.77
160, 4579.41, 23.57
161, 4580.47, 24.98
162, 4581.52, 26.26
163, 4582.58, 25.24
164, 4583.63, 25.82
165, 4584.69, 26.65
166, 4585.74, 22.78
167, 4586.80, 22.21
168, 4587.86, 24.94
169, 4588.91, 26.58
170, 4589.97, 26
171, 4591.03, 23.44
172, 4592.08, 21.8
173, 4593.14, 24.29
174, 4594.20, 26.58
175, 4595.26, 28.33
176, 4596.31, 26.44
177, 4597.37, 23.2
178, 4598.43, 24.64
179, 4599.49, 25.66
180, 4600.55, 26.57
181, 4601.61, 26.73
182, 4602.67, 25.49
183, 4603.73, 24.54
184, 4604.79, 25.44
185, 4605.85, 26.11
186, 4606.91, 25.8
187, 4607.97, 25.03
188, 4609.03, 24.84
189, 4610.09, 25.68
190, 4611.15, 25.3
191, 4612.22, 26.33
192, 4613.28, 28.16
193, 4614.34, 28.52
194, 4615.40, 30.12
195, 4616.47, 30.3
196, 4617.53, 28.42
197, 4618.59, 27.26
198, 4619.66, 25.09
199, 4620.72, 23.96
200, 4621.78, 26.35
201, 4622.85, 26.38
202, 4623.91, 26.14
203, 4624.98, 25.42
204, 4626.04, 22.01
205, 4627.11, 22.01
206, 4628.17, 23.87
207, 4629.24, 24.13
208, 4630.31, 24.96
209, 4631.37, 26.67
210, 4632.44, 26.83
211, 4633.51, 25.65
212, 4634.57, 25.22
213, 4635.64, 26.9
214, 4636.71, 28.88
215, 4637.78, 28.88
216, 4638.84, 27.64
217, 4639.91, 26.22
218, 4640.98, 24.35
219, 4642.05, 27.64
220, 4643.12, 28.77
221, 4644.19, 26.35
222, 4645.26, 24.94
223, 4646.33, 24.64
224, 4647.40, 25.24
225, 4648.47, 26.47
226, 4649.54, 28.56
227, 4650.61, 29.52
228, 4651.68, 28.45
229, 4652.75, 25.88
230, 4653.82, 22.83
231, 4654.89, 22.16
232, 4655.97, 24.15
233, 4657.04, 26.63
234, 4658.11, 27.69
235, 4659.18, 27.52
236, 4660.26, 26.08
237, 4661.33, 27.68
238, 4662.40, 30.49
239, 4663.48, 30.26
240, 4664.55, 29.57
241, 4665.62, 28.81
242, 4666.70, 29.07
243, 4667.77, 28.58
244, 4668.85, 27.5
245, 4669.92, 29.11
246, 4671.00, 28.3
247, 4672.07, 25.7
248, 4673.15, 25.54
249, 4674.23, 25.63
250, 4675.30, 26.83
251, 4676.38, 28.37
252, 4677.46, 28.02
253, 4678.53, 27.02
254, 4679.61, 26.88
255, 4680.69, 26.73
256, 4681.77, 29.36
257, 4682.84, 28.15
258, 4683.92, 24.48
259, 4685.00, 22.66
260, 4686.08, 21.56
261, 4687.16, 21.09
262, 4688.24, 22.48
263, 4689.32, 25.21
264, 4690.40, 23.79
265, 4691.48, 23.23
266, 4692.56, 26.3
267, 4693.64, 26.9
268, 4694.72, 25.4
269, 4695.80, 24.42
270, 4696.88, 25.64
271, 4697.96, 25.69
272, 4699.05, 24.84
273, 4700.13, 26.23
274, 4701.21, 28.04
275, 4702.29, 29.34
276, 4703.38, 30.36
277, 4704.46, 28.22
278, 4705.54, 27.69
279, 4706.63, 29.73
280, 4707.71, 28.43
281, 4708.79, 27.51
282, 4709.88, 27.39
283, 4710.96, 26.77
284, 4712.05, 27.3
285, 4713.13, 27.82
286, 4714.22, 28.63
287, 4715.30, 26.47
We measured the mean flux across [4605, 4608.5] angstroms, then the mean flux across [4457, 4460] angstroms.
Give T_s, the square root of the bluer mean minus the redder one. 1.5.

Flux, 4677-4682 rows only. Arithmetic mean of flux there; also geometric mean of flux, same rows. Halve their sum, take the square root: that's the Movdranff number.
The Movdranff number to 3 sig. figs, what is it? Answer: 5.25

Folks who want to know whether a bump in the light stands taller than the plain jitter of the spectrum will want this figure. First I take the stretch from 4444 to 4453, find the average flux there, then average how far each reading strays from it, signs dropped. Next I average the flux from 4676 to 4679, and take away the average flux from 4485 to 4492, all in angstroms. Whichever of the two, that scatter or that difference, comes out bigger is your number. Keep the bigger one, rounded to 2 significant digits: 4.5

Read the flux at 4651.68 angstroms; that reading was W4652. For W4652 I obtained 28.45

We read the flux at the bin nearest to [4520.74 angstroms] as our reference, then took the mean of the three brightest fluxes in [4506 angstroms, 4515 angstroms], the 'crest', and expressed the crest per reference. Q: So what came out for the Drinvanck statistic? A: 1.2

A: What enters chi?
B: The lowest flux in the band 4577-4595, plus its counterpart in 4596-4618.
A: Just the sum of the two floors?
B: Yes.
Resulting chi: 45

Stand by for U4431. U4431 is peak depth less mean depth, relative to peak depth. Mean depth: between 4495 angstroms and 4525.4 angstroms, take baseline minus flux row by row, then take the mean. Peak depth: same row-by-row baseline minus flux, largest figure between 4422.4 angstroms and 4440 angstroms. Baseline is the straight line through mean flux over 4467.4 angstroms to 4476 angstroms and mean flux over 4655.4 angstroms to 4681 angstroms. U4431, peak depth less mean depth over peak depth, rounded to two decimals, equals 0.55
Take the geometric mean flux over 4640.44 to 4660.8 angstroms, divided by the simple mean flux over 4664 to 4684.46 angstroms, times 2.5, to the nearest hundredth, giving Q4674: 2.37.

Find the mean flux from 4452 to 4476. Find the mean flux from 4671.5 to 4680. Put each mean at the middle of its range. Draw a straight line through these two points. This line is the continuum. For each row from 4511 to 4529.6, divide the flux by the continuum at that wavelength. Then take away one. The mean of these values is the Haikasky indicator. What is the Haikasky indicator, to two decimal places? -0.10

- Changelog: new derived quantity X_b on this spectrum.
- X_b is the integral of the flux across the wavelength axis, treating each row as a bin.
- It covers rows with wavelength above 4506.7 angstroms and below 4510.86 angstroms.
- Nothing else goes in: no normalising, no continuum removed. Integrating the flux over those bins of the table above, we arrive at 100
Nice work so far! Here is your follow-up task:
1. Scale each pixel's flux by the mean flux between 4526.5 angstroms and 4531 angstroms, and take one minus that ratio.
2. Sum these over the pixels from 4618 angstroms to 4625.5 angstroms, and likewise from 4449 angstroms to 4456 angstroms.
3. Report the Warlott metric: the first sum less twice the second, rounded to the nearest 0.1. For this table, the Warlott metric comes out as 1.4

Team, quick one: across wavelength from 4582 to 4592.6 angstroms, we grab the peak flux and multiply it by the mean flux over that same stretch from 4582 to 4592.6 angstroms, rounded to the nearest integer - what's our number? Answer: 654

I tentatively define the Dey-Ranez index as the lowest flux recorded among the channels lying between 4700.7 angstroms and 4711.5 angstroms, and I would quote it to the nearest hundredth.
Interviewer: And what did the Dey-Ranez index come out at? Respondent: 26.77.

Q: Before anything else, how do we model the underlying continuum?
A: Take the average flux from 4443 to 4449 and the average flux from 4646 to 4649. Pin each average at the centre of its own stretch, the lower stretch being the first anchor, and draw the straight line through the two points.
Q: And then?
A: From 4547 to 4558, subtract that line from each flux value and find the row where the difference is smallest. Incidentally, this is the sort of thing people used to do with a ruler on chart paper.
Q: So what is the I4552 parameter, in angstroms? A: 4549.98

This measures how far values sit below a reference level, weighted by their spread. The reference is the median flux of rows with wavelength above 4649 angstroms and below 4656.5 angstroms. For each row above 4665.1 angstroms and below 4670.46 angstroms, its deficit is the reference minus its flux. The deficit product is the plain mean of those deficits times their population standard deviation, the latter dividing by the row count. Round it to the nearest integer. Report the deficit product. -2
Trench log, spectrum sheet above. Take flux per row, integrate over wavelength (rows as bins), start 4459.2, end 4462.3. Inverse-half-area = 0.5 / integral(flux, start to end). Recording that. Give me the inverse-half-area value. 0.0055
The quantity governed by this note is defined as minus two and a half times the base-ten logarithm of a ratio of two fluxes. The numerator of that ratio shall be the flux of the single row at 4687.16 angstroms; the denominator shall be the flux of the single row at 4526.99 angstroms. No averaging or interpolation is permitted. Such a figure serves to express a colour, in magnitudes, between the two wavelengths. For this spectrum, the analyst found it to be 0.24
